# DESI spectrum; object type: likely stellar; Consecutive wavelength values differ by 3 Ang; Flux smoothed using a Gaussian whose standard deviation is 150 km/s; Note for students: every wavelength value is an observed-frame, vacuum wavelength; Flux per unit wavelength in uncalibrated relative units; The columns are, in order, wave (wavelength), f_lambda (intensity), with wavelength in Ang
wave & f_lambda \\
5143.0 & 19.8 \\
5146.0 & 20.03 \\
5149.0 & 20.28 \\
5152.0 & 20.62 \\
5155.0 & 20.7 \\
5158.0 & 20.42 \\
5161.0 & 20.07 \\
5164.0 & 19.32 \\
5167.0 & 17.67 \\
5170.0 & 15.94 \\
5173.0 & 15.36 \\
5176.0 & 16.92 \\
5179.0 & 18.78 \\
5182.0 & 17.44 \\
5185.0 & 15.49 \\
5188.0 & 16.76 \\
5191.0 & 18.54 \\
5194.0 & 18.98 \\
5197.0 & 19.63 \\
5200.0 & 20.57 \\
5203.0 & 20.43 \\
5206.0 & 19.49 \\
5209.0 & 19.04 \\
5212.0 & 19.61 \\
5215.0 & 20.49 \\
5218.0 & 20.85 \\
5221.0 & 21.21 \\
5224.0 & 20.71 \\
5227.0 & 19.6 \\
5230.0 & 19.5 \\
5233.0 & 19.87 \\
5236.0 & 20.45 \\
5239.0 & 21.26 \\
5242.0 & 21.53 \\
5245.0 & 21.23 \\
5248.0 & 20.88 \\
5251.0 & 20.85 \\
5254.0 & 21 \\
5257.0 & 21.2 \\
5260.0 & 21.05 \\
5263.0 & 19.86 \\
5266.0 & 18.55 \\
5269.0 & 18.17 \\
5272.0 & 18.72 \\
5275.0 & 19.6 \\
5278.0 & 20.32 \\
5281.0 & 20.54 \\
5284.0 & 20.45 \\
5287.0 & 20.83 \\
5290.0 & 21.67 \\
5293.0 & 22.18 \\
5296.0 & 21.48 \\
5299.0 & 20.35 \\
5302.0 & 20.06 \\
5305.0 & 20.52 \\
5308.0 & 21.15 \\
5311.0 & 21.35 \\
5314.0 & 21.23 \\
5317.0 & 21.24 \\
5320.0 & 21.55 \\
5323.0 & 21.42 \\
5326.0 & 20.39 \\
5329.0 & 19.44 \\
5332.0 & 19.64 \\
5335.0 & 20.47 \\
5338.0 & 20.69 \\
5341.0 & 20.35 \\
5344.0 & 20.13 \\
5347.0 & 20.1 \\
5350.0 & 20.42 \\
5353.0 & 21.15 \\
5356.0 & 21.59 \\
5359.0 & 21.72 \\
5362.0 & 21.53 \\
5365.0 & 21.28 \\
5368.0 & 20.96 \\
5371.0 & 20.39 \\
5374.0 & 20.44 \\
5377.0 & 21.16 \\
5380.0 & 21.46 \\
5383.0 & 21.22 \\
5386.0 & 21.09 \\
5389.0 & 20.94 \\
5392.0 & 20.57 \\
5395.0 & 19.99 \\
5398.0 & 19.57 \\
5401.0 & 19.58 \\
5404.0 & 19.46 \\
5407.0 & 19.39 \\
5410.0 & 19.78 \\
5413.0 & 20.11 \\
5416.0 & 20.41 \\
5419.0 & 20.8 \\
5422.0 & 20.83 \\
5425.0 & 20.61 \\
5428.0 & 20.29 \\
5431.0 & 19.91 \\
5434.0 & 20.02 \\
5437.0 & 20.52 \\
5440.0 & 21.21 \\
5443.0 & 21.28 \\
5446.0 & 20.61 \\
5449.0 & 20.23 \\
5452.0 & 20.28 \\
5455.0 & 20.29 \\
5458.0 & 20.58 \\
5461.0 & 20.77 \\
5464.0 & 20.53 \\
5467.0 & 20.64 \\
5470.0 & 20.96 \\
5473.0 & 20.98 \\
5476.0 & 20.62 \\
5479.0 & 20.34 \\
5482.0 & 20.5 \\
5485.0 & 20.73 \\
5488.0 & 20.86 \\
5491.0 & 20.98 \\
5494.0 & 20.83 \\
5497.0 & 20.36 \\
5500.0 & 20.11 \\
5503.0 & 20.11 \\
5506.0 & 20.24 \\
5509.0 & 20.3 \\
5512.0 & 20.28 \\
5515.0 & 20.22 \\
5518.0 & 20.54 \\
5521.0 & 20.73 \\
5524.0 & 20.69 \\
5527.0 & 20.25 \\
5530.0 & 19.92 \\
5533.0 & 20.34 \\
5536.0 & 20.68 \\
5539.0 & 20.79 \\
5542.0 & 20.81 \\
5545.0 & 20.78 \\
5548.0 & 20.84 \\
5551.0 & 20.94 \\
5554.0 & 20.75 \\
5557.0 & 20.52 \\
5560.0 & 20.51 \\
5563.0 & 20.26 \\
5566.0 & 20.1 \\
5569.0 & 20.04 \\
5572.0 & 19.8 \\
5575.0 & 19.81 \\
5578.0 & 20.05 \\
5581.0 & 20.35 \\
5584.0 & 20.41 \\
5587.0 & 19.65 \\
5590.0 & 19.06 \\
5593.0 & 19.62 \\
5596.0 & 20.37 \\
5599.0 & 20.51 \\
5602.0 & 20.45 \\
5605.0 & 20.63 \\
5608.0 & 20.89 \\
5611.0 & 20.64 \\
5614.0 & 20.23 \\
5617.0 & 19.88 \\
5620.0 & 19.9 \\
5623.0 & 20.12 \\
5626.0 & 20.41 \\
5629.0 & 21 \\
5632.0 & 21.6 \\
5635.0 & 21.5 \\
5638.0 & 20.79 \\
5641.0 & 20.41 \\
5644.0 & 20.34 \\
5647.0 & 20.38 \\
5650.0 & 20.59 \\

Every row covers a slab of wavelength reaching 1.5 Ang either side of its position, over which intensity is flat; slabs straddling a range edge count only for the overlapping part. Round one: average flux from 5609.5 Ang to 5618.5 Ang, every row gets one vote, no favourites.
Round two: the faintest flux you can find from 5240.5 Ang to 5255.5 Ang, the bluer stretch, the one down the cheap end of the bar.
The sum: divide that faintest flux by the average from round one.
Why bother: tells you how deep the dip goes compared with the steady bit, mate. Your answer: 1.03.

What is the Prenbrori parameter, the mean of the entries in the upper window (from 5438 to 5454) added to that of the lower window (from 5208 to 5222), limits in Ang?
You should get 41.0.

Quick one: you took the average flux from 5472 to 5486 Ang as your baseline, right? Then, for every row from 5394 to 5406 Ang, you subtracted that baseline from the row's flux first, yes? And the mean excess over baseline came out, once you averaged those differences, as -1.0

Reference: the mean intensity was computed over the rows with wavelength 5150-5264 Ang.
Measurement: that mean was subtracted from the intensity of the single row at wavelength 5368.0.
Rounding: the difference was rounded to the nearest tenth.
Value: 1.4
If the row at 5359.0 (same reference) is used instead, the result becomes 2.2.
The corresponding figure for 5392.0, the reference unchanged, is 1.0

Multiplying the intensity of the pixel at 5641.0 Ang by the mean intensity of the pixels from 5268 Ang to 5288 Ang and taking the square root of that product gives 20.1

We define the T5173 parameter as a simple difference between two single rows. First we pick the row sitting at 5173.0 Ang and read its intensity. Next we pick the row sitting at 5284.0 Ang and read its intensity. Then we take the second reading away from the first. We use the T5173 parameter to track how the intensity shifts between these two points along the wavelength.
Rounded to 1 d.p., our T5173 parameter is -5.1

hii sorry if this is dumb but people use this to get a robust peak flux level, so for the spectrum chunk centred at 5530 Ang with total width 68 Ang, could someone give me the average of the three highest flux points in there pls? 20.9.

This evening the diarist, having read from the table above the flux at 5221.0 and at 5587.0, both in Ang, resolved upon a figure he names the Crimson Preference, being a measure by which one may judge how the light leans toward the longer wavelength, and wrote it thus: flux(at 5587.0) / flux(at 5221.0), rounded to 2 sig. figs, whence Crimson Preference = 0.93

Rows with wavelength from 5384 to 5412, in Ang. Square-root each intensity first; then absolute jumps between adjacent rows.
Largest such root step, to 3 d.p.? 0.064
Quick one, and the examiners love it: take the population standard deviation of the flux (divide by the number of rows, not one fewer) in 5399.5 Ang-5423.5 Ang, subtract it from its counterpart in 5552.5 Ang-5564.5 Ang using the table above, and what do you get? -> -0.37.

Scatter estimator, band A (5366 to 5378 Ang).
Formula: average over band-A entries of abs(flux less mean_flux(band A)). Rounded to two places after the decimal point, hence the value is 0.32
